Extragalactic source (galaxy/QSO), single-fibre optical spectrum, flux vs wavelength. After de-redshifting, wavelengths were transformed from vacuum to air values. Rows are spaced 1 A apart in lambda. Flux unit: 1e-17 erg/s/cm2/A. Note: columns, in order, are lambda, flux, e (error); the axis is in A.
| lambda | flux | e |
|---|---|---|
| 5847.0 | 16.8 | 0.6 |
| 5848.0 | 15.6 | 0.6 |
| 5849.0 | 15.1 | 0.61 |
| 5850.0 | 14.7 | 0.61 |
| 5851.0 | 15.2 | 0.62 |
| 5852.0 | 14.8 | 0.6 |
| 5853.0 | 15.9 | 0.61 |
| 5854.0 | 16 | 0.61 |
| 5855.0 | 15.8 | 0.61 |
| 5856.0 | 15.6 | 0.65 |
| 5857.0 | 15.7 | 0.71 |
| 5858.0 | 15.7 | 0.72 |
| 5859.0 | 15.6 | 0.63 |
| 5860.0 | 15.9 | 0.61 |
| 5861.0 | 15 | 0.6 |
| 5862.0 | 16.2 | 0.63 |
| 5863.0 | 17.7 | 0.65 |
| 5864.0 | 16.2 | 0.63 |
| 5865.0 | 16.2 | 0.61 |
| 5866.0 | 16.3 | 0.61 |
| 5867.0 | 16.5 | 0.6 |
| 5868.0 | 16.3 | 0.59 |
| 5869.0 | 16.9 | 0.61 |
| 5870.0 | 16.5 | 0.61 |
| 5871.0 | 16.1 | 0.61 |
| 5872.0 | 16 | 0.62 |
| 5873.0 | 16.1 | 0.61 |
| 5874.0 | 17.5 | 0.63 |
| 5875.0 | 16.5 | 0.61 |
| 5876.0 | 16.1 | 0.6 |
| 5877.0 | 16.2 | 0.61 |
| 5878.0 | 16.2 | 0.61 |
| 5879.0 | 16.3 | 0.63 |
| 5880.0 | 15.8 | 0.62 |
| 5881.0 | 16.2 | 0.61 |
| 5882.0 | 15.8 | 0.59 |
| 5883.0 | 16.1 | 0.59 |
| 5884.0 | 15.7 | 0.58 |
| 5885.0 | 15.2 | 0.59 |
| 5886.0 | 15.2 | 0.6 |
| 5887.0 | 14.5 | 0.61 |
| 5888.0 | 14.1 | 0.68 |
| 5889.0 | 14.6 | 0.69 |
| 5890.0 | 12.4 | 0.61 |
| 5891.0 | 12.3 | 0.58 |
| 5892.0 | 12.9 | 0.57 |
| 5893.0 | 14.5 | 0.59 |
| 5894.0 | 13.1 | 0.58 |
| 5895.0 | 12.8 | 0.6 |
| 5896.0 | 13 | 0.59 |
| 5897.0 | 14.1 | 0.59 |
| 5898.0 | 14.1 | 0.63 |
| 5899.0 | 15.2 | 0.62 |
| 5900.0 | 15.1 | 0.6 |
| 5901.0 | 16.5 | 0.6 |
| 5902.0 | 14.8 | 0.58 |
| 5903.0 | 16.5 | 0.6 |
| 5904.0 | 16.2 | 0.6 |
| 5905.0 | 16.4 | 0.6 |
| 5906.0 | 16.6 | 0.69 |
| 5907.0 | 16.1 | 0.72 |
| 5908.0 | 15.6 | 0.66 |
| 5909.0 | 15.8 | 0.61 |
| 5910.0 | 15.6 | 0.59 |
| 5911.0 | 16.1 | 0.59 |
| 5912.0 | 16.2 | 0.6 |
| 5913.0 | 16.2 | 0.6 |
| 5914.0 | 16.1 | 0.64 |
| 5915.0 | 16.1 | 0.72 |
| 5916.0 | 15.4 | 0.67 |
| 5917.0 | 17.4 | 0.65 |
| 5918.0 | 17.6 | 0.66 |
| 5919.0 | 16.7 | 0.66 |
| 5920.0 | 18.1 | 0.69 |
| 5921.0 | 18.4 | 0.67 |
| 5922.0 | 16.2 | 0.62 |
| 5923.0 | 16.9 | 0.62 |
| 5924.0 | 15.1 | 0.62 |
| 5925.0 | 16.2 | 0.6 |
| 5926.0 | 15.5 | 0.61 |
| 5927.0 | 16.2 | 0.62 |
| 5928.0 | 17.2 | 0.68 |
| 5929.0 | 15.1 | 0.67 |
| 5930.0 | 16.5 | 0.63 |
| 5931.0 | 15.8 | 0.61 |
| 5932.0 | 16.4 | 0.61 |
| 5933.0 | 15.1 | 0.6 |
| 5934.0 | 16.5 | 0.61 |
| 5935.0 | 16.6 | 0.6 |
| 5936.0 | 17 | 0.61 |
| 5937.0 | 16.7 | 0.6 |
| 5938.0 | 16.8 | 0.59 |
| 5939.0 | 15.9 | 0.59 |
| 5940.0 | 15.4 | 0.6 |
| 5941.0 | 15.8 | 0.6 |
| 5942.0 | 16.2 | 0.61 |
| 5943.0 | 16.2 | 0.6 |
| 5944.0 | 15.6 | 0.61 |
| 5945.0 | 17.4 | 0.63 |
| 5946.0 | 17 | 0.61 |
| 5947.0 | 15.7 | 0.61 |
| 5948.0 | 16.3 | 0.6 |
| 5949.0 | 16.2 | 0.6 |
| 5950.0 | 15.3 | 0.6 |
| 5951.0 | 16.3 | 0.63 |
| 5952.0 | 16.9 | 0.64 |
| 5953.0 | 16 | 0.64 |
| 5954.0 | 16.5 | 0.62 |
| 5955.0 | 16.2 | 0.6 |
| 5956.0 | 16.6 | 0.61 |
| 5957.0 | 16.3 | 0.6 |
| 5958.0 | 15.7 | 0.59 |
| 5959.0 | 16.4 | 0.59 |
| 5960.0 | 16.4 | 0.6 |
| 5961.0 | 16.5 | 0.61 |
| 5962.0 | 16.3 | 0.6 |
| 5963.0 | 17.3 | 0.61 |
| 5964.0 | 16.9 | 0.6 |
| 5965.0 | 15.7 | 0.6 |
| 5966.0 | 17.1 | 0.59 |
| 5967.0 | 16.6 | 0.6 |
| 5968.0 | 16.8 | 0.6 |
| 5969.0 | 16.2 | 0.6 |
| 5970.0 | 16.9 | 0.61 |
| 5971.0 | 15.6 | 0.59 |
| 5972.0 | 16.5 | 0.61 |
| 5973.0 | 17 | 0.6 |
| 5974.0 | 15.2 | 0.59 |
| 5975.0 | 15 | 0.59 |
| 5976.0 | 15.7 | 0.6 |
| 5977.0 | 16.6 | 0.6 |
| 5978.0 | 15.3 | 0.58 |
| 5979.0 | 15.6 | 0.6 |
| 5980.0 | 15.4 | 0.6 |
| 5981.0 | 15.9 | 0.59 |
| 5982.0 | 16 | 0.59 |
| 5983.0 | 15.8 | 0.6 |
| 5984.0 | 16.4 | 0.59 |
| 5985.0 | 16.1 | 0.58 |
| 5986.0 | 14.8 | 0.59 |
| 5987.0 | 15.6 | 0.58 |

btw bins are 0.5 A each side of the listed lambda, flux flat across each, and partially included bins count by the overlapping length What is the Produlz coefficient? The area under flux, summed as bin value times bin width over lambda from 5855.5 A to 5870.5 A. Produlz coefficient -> 242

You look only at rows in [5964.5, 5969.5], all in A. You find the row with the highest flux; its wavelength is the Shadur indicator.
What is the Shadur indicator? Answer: 5966.0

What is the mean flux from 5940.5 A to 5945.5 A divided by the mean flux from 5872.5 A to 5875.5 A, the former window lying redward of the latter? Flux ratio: 0.97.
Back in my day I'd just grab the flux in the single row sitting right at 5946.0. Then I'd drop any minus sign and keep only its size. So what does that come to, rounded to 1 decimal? 17.0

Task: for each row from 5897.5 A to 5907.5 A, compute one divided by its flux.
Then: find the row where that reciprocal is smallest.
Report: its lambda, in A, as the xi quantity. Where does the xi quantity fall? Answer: 5906.0 A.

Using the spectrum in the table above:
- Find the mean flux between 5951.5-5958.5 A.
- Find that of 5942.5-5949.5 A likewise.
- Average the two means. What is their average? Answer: 16.3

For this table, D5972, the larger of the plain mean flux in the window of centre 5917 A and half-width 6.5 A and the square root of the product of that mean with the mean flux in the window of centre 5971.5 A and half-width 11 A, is 16.7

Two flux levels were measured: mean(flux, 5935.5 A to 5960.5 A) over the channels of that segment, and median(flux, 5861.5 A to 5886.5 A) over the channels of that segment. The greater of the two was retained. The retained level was 16.3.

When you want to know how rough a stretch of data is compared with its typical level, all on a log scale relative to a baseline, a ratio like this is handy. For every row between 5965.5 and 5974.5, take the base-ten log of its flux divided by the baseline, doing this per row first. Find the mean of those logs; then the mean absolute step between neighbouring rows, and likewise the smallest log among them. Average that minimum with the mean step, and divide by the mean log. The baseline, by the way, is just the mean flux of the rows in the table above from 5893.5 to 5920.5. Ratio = 0.20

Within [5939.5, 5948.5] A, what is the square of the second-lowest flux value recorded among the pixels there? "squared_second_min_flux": 243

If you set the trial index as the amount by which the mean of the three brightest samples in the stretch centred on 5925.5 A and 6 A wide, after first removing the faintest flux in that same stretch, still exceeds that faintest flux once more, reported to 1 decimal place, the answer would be -13.4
